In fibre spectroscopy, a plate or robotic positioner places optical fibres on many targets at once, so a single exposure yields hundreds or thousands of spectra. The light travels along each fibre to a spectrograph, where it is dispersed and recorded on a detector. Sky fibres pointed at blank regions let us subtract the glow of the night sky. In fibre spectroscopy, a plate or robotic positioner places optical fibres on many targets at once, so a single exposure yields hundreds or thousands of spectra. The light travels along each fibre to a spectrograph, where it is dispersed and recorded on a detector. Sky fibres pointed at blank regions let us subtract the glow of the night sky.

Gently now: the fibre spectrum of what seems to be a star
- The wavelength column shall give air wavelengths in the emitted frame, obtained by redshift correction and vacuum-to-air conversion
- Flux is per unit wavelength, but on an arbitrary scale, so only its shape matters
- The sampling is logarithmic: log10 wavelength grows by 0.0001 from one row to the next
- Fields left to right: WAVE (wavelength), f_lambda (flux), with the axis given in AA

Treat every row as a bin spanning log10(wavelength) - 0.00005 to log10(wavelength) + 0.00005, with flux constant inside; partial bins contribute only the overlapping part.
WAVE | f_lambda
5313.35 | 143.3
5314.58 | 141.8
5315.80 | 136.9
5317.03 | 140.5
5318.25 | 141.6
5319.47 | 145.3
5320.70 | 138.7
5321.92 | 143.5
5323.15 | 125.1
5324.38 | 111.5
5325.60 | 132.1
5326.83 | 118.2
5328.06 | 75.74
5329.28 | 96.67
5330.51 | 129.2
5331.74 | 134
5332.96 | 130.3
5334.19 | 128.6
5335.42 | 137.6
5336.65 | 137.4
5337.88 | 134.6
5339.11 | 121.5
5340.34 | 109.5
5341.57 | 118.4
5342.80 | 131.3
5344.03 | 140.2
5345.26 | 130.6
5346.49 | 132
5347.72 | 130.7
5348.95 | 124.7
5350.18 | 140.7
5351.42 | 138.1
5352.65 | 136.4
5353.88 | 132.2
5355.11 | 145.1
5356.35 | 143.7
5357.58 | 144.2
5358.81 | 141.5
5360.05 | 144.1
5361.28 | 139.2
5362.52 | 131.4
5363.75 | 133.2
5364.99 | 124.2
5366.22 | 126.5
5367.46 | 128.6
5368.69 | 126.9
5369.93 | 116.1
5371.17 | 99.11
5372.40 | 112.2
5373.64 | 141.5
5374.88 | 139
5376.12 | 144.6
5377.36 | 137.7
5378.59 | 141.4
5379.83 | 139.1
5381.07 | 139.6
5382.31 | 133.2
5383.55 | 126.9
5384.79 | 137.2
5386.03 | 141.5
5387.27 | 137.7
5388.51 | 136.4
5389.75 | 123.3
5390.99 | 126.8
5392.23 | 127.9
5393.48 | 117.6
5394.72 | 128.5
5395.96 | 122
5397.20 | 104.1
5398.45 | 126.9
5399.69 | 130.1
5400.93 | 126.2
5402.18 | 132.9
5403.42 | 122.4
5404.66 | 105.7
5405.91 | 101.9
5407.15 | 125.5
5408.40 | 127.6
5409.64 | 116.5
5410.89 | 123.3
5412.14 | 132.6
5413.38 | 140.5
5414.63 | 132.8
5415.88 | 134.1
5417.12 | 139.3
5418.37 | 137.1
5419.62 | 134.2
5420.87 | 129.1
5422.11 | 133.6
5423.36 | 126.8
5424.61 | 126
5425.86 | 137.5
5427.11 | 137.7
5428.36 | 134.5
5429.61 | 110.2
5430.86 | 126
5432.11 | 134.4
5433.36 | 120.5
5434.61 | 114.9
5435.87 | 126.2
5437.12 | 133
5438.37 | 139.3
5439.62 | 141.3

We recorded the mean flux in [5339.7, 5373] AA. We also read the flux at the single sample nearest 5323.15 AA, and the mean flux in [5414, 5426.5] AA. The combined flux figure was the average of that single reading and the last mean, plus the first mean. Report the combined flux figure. 259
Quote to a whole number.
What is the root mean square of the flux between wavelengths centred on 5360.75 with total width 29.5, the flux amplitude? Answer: 133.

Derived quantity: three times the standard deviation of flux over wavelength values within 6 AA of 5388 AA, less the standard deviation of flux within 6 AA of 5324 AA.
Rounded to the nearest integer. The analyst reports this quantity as 0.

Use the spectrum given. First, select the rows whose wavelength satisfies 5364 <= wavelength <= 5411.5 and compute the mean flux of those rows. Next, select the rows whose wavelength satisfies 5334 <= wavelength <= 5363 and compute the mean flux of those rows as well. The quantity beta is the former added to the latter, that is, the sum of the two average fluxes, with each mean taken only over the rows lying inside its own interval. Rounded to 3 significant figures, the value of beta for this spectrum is 261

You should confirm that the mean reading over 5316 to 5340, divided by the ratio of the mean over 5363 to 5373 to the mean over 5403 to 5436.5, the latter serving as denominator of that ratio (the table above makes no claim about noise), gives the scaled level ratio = 134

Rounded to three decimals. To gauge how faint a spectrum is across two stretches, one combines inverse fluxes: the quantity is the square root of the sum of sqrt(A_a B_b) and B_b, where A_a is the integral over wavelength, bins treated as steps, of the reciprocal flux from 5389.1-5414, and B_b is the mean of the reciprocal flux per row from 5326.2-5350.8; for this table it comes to 0.221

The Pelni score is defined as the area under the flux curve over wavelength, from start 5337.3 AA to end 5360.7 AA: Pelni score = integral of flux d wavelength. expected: 3128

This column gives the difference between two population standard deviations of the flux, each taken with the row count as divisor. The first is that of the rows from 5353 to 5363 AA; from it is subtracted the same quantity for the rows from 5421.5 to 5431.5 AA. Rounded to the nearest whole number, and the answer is -3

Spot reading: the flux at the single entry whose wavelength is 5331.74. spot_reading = 134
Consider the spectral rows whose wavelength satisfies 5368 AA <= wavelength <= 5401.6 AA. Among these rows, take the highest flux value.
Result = 144.6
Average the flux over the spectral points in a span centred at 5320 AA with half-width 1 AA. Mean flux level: 142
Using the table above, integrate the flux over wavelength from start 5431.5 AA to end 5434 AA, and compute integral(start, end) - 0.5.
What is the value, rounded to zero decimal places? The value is 318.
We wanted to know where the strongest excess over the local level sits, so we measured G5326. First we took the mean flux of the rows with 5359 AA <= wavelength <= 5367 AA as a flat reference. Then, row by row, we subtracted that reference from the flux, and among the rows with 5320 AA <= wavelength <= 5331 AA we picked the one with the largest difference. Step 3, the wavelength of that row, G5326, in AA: 5321.92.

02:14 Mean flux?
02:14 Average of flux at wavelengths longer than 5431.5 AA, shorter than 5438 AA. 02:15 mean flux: 126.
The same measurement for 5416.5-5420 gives 137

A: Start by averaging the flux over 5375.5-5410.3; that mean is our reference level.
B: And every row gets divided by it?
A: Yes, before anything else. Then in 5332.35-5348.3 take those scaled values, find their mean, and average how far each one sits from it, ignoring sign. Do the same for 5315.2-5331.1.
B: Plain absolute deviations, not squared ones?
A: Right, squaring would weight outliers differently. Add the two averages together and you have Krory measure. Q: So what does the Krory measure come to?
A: 0.170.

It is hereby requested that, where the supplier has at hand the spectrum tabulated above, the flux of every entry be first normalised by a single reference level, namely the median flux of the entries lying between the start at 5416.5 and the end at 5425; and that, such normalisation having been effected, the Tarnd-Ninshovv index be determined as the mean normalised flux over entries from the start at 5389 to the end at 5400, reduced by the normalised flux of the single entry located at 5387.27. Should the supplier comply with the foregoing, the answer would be -0.11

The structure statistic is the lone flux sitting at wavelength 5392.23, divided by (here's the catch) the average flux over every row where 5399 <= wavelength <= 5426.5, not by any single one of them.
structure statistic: 1.00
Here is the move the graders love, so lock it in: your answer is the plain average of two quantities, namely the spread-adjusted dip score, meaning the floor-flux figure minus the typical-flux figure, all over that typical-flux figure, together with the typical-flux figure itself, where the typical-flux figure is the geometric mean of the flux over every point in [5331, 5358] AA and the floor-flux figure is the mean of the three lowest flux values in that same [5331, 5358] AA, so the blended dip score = 66.2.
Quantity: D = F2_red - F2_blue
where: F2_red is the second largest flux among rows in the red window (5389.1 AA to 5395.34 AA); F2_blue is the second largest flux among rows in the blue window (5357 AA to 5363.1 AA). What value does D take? -16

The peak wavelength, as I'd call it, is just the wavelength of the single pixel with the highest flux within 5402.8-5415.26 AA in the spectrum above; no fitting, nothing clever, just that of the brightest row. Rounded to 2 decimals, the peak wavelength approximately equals 5413.38 AA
